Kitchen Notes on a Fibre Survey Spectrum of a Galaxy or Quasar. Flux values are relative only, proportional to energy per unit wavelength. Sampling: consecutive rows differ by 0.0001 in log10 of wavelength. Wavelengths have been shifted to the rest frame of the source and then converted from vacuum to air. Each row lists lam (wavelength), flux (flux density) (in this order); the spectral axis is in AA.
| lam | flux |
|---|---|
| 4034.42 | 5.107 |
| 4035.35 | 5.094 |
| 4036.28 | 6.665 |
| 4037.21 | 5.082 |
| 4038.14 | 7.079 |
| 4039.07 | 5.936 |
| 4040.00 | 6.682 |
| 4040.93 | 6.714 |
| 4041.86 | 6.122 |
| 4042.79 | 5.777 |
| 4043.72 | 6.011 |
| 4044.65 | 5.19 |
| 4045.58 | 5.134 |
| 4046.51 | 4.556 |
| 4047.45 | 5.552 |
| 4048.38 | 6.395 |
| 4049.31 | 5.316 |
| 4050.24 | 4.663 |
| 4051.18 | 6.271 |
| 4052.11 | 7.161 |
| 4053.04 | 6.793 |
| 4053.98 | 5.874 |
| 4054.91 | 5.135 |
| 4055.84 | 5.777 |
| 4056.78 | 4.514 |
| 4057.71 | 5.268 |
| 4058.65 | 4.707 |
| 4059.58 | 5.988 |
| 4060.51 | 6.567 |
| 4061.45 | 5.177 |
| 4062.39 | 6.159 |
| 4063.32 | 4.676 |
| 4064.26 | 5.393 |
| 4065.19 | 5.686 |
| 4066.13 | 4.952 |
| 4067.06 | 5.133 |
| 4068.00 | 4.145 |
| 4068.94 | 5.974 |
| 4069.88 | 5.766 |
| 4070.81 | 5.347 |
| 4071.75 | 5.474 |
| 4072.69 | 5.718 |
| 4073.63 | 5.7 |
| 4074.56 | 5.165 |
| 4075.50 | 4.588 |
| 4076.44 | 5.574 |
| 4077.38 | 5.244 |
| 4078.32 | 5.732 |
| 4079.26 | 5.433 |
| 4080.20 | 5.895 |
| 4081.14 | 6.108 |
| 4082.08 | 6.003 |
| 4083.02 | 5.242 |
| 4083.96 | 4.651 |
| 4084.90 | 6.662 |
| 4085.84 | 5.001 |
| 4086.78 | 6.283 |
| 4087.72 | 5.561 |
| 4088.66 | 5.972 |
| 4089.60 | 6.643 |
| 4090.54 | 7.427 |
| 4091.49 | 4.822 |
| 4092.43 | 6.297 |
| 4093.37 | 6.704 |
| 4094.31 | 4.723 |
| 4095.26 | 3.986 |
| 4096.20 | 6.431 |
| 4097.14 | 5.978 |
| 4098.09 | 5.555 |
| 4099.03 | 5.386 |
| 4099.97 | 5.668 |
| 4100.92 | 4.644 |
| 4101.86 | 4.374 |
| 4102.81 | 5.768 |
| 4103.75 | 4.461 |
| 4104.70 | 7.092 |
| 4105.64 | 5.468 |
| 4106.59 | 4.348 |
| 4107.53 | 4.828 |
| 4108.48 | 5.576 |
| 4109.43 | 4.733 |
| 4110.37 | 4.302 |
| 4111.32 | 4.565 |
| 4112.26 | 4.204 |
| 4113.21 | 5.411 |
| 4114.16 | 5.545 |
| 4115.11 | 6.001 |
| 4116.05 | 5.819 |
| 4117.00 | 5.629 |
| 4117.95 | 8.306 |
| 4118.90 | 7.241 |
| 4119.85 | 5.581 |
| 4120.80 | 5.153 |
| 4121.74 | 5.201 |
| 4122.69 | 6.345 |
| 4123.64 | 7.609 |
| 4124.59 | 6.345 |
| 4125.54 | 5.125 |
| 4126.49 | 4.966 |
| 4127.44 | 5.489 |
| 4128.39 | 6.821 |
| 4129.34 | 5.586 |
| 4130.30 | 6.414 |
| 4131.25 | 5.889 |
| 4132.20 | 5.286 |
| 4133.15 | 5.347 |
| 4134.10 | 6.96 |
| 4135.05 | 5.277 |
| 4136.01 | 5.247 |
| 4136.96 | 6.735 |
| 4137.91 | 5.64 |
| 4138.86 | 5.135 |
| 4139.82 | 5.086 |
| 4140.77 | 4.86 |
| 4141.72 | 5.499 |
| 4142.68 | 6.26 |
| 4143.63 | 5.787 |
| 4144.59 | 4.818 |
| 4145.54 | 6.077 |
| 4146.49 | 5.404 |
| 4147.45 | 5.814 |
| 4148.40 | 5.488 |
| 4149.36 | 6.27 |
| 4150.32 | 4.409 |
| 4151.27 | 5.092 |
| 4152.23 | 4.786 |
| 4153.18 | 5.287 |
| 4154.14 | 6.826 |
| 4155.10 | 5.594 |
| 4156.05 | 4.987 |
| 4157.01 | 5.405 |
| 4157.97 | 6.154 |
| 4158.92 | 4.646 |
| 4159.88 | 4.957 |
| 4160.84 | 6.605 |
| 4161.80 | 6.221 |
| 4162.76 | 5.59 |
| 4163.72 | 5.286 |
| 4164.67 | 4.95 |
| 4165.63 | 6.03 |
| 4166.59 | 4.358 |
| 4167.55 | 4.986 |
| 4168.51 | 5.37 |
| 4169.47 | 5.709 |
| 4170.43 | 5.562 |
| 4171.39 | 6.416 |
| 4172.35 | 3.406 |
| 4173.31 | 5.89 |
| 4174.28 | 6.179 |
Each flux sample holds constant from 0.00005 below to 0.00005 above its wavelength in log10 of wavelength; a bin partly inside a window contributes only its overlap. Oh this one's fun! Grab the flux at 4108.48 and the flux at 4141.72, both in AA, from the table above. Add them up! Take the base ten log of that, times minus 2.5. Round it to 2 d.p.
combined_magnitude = -2.61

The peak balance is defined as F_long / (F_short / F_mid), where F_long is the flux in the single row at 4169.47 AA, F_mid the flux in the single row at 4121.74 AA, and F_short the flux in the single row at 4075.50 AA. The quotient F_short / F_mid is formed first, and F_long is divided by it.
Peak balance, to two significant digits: 6.5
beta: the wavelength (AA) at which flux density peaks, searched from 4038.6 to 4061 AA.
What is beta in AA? 4052.11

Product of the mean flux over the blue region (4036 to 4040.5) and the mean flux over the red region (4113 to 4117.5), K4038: 36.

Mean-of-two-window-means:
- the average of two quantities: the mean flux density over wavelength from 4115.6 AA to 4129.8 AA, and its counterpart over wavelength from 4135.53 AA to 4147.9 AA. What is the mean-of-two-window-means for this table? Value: 5.8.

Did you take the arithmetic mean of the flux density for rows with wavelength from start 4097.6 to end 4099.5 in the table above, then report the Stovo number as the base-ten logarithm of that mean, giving 0.74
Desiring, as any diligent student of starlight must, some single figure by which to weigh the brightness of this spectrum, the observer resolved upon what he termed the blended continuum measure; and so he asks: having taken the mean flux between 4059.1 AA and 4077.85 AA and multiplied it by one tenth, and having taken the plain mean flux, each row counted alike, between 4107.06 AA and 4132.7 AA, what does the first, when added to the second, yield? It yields 6.24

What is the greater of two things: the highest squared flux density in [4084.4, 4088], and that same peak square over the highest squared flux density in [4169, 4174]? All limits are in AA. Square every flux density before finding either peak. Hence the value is 44.4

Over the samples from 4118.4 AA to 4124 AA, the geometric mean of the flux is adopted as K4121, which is 6.12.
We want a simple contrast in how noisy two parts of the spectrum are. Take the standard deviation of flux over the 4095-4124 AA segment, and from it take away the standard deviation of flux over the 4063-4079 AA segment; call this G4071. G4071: 0.54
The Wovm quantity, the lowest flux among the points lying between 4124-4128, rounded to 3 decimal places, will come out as 4.966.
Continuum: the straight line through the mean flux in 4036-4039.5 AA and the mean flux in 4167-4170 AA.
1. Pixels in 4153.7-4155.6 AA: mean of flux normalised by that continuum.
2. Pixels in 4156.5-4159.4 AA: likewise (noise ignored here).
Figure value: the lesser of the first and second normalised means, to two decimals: 1.00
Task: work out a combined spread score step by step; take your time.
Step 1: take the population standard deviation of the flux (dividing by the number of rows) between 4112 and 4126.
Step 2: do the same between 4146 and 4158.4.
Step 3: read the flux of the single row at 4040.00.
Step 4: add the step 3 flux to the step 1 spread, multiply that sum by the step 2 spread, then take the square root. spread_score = 2.20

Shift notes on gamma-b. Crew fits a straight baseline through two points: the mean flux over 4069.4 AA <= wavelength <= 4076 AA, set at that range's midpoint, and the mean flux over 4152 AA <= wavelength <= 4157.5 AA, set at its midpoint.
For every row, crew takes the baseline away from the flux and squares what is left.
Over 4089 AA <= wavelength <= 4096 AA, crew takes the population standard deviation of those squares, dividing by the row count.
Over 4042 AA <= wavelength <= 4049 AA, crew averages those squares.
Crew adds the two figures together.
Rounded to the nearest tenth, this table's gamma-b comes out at 1.5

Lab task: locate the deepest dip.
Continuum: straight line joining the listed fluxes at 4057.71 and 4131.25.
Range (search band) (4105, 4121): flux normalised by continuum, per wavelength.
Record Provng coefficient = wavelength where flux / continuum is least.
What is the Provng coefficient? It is 4112.26 AA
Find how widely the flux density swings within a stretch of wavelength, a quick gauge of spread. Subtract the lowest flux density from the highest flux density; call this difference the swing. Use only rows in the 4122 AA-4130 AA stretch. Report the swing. 2.64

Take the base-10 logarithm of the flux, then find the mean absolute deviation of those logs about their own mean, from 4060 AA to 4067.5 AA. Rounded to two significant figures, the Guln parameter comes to 0.039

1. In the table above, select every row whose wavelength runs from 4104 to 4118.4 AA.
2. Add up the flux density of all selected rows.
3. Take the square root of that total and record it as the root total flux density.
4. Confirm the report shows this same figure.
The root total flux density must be 9.05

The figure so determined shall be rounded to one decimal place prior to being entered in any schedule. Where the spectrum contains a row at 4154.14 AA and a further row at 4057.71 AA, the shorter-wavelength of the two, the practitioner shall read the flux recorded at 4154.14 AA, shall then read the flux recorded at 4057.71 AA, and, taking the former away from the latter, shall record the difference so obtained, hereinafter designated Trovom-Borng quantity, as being -1.6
